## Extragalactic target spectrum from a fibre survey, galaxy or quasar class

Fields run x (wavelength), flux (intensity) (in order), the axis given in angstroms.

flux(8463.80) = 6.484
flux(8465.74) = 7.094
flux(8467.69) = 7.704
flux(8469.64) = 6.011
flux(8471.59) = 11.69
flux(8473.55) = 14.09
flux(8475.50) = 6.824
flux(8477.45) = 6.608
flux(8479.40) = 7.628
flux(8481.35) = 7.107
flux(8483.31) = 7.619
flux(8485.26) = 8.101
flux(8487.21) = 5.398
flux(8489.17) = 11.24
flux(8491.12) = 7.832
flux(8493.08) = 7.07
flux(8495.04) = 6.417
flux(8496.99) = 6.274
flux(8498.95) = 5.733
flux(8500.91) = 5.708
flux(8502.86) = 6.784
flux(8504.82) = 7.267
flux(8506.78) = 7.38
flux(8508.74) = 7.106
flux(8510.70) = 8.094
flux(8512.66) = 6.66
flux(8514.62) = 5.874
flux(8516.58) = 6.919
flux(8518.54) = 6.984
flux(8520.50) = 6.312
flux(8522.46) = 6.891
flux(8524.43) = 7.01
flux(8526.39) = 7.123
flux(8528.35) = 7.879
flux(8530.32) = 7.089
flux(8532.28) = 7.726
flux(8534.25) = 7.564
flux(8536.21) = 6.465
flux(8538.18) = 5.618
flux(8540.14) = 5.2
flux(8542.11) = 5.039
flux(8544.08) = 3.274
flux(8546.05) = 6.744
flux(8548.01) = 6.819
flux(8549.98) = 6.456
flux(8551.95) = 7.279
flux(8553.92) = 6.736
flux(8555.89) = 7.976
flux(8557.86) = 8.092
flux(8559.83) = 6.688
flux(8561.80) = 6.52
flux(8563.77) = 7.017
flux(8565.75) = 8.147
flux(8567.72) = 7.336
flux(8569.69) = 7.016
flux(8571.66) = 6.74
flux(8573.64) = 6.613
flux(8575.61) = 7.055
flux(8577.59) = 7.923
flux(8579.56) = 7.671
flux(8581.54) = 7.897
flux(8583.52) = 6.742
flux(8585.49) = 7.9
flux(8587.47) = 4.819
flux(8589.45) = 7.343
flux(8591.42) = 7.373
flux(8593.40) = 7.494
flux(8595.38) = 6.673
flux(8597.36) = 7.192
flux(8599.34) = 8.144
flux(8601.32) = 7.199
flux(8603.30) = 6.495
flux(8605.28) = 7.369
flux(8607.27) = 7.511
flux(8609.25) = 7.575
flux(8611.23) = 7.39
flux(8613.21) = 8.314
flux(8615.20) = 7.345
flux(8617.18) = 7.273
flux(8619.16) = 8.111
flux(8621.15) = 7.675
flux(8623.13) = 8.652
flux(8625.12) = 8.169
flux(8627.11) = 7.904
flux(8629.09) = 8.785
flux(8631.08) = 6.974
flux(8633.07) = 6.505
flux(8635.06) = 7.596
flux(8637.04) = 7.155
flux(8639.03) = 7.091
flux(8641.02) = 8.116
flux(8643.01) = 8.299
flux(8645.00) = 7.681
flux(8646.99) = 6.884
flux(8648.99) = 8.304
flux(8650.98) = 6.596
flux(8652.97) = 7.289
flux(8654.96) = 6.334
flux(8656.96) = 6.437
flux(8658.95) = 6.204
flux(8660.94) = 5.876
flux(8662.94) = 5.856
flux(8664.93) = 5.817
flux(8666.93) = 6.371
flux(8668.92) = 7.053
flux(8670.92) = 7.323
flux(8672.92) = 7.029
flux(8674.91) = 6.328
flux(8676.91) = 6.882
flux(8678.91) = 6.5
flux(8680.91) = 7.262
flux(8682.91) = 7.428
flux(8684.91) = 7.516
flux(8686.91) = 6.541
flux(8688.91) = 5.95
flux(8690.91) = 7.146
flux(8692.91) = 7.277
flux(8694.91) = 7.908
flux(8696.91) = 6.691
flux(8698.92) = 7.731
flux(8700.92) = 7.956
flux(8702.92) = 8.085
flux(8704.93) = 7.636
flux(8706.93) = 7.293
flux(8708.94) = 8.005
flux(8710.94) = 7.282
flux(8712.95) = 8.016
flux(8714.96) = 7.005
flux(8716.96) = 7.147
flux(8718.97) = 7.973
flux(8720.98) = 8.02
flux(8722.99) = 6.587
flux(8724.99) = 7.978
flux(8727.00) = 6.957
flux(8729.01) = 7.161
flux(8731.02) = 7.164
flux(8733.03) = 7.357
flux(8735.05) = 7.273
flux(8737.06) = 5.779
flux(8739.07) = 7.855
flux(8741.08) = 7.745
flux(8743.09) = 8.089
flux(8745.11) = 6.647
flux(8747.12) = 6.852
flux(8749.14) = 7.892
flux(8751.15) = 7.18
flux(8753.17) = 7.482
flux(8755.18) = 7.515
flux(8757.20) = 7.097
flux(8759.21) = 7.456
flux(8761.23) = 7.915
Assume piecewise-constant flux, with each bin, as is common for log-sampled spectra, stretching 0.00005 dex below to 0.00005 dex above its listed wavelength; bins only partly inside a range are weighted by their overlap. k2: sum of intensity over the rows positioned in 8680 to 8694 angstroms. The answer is 49.1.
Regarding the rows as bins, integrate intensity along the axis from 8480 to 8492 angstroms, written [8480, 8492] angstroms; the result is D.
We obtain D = 95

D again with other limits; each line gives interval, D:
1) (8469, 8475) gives 63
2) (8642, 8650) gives 62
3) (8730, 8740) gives 71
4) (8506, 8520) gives 98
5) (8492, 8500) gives 51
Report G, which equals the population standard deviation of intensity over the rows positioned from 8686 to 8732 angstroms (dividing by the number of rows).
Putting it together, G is 0.6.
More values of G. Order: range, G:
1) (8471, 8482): 2.9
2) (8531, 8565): 1.2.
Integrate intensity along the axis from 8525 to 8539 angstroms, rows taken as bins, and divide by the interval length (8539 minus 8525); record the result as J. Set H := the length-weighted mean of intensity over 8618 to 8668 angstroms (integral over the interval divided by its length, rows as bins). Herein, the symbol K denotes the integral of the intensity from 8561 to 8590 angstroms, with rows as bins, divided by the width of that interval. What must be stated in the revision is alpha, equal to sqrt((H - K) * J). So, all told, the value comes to 0.9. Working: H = 7.23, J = 7.1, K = 7.11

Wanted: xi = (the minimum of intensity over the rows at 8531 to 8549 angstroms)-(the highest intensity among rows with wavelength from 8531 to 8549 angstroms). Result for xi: -4.5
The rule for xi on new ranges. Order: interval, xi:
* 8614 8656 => -2.5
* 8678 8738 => -2.3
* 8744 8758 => -1.2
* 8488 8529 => -5.5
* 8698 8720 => -1.1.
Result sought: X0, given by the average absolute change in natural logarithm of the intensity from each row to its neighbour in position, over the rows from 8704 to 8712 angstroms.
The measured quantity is 0.078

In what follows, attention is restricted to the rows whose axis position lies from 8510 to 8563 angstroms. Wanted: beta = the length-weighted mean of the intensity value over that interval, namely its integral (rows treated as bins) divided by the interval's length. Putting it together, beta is 6.70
